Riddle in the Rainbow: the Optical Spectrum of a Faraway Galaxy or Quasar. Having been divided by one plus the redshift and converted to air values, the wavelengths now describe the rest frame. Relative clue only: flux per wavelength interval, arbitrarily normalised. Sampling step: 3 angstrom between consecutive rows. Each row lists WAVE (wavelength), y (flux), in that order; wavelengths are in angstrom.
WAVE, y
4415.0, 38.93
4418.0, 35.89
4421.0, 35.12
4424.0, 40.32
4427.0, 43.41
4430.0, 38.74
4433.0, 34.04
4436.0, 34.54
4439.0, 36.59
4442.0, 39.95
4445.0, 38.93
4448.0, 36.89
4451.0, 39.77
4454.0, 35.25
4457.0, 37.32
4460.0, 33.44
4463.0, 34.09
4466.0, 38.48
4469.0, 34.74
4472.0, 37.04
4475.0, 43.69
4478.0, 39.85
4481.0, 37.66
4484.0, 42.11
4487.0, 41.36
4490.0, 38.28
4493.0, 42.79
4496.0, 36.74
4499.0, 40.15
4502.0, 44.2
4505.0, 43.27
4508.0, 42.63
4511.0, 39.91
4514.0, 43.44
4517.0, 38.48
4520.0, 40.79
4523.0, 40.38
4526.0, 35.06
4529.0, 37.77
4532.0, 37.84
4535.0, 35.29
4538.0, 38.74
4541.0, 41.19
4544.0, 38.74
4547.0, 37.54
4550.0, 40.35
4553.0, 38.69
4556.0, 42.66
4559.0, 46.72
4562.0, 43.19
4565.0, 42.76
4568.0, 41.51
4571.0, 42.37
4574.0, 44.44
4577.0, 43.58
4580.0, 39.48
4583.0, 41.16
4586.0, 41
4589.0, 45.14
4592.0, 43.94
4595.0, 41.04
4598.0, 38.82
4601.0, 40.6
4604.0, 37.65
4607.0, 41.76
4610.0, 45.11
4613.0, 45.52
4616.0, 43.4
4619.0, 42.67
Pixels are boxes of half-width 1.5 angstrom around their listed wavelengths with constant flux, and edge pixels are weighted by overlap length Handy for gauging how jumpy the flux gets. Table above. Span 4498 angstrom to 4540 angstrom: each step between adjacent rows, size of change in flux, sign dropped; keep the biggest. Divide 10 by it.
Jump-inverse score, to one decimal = 1.9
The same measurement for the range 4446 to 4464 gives 2.2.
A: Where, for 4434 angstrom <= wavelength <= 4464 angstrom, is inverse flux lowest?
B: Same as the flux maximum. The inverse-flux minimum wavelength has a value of 4442.0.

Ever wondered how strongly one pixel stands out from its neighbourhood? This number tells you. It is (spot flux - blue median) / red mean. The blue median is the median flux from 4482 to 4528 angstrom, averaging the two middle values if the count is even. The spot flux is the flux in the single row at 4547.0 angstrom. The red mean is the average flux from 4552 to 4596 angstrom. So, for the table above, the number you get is -0.08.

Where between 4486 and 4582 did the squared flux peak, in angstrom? 4559.0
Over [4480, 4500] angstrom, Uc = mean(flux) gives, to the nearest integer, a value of 40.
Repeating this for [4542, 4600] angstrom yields 42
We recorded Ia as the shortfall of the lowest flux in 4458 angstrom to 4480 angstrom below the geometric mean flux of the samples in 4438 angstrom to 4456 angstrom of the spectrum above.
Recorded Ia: 4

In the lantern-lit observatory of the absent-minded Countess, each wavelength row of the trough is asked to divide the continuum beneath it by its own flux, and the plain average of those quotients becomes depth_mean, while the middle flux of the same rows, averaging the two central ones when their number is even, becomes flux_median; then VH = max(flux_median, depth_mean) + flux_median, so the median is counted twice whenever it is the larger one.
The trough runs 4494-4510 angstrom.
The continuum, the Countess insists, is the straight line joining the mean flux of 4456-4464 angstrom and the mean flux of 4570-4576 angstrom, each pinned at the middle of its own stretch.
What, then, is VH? 85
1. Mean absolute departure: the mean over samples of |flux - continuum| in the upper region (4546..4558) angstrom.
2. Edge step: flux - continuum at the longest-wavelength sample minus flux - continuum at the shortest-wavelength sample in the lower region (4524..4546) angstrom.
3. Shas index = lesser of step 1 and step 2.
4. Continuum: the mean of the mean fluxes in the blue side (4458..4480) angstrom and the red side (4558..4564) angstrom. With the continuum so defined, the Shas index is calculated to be 2.1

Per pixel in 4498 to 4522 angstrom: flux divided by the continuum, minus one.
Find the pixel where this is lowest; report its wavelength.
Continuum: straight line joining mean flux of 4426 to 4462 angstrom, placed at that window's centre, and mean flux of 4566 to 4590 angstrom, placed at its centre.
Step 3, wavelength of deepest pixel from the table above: 4517.0 angstrom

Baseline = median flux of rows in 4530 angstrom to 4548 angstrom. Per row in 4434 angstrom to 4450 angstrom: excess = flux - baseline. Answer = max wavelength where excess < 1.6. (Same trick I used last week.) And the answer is 4448.0 angstrom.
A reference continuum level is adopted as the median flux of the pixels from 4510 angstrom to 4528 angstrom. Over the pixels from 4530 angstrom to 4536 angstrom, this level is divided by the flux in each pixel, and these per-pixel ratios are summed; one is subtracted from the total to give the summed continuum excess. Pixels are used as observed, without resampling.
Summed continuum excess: 1.20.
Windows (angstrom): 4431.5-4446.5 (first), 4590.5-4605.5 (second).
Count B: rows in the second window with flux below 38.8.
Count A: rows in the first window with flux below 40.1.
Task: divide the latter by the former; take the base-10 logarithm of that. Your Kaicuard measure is 0.70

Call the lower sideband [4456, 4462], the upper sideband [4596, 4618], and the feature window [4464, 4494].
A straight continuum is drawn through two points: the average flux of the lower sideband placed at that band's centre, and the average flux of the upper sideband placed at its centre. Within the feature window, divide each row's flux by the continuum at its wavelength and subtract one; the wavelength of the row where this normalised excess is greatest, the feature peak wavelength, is 4475.0 angstrom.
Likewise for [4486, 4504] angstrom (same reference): 4502.0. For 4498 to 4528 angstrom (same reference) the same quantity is 4502.0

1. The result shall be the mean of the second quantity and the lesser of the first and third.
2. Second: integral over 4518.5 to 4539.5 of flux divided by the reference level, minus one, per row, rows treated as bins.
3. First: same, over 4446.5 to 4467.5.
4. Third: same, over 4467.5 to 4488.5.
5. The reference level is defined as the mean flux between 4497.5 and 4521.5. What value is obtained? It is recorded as -2.21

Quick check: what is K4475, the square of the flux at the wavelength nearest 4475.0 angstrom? 1909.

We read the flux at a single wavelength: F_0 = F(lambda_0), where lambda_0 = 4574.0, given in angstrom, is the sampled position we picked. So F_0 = 44.44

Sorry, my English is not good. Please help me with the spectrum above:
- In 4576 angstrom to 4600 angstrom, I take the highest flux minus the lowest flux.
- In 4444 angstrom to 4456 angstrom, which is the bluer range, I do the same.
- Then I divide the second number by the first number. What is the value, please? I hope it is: 0.7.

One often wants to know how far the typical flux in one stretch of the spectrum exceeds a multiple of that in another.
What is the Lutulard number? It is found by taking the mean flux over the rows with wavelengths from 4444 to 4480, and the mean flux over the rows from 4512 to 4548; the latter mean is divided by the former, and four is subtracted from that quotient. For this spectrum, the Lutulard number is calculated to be -2.96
